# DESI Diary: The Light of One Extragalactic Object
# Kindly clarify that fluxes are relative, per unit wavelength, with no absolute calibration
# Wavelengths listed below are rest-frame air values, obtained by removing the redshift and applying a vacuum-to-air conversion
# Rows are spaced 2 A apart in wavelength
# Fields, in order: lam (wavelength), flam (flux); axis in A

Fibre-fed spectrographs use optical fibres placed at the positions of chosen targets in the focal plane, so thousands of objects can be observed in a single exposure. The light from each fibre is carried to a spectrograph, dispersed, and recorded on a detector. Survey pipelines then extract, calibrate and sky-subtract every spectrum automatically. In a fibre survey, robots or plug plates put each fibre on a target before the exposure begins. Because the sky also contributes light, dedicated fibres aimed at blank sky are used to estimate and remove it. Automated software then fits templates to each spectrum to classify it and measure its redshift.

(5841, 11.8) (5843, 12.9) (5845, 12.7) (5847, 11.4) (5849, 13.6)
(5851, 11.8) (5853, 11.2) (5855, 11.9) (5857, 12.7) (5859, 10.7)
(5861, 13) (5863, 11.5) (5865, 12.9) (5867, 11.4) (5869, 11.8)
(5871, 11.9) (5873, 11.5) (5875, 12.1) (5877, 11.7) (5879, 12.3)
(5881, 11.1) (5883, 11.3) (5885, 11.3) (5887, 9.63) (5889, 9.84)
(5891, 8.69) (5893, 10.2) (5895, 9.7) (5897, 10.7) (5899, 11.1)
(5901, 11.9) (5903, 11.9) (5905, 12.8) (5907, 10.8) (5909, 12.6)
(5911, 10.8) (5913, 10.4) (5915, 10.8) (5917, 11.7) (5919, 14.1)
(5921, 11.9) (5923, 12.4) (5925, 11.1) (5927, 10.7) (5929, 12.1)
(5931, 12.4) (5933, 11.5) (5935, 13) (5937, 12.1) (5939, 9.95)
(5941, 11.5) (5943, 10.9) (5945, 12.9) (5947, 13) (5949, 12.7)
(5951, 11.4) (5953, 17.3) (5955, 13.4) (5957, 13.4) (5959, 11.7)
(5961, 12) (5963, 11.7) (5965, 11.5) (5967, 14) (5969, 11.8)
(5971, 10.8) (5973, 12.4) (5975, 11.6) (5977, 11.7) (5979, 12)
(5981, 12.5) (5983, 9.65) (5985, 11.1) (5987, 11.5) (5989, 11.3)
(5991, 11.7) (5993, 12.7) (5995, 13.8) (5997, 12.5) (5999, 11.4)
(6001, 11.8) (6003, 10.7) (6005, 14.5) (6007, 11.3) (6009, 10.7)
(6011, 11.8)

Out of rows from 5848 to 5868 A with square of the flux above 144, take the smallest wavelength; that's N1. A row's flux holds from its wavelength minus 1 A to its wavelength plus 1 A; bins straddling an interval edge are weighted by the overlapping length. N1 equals 5849 A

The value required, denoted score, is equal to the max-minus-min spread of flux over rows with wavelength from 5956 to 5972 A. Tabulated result 3.2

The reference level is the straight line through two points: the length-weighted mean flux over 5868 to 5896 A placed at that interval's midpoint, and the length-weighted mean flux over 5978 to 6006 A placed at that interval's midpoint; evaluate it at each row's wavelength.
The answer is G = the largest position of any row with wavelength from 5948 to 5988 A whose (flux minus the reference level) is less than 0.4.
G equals 5987 A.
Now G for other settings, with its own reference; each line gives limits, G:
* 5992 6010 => 6009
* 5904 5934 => 5933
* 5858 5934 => 5933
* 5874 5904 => 5899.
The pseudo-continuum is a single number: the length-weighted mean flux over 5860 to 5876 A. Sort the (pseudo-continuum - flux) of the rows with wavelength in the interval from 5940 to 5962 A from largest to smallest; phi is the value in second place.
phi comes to 0.6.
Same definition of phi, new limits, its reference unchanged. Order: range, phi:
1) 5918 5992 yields 2.1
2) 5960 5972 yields 0.5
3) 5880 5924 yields 2.4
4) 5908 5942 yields 1.6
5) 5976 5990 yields 0.9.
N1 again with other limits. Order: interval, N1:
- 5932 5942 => 5935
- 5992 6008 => 5993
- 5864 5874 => 5865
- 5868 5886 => 5875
